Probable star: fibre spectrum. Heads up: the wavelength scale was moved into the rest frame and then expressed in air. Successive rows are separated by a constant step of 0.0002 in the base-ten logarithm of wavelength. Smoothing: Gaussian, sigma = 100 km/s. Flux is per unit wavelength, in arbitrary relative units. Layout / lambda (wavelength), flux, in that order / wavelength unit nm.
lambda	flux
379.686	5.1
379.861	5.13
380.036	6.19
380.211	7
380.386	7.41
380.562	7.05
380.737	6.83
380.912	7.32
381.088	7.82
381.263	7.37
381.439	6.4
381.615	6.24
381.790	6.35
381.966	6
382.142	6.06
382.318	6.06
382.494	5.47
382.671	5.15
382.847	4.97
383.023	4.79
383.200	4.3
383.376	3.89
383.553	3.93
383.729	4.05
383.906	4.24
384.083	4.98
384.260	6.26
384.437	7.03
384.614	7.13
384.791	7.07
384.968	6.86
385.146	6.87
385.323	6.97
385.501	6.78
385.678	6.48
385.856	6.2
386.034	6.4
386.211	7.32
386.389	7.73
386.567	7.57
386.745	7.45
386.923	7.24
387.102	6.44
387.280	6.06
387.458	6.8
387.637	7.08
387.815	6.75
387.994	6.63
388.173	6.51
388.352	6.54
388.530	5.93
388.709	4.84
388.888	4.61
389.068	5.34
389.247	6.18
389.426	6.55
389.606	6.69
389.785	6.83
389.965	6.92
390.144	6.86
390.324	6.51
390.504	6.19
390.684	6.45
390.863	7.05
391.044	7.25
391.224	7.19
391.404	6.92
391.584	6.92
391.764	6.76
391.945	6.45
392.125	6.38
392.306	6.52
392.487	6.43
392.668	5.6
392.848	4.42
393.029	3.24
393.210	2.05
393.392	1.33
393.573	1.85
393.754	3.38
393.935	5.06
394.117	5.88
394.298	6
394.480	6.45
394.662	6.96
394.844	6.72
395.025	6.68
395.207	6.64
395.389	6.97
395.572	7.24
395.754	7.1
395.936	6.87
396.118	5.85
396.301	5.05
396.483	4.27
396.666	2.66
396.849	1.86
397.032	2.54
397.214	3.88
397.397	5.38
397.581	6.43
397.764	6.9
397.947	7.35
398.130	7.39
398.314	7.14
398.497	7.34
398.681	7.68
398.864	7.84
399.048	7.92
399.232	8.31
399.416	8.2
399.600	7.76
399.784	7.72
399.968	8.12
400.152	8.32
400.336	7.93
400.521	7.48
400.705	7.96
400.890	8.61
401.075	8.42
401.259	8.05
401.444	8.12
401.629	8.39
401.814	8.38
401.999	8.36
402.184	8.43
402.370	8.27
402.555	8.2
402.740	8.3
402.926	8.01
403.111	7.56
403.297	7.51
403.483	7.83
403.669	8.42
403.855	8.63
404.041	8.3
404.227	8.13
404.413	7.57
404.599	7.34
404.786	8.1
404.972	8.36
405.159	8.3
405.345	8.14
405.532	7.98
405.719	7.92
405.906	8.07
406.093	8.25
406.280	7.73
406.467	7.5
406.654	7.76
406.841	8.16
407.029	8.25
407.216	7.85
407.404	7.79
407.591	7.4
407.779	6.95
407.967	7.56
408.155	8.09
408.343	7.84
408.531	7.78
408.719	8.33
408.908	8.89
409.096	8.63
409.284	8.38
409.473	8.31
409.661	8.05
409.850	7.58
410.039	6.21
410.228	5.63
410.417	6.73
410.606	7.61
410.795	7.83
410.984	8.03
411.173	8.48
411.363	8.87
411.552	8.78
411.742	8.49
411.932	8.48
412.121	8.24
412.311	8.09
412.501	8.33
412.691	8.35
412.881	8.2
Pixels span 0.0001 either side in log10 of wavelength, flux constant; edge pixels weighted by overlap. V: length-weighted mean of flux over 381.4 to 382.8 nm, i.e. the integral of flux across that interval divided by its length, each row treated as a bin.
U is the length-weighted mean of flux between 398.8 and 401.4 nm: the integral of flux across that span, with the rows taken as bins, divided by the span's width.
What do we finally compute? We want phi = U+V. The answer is 14.0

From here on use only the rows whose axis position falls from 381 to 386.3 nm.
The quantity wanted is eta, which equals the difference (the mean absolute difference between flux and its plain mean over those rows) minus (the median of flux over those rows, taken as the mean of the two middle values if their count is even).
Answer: -5.3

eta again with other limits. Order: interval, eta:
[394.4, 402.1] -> -6.1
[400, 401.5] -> -7.8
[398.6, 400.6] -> -7.7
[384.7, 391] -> -6.2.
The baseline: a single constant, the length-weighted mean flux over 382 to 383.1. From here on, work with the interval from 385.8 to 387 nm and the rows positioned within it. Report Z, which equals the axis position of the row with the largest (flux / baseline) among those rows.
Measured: 386.389 nm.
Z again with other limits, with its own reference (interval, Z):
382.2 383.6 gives 382.318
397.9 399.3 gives 399.232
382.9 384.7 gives 384.614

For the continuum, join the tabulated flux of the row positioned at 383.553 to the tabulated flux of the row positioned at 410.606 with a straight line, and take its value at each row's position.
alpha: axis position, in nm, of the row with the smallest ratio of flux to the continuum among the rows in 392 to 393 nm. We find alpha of 392.848 nm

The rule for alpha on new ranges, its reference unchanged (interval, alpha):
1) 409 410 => 409.850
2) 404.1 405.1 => 404.599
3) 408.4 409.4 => 408.531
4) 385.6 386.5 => 385.856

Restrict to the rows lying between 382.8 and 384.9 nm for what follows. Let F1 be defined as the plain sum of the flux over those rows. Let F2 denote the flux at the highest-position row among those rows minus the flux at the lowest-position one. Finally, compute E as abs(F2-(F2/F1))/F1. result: 0.033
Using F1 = 63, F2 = 2.1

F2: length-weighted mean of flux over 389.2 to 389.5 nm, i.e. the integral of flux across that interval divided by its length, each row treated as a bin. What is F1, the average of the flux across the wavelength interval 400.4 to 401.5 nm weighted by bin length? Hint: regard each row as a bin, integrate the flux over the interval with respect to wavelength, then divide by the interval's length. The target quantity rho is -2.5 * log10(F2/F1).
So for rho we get 0.3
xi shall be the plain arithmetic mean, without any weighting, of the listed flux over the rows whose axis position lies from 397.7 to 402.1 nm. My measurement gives 7.9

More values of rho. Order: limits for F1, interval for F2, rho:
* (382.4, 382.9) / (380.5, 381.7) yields -0.3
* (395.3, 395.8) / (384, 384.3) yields 0.3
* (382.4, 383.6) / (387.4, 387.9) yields -0.4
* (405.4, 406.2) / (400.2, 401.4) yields 0.0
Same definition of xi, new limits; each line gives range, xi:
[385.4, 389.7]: 6.5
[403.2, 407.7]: 8.0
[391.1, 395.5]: 5.5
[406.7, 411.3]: 7.8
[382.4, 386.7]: 5.9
